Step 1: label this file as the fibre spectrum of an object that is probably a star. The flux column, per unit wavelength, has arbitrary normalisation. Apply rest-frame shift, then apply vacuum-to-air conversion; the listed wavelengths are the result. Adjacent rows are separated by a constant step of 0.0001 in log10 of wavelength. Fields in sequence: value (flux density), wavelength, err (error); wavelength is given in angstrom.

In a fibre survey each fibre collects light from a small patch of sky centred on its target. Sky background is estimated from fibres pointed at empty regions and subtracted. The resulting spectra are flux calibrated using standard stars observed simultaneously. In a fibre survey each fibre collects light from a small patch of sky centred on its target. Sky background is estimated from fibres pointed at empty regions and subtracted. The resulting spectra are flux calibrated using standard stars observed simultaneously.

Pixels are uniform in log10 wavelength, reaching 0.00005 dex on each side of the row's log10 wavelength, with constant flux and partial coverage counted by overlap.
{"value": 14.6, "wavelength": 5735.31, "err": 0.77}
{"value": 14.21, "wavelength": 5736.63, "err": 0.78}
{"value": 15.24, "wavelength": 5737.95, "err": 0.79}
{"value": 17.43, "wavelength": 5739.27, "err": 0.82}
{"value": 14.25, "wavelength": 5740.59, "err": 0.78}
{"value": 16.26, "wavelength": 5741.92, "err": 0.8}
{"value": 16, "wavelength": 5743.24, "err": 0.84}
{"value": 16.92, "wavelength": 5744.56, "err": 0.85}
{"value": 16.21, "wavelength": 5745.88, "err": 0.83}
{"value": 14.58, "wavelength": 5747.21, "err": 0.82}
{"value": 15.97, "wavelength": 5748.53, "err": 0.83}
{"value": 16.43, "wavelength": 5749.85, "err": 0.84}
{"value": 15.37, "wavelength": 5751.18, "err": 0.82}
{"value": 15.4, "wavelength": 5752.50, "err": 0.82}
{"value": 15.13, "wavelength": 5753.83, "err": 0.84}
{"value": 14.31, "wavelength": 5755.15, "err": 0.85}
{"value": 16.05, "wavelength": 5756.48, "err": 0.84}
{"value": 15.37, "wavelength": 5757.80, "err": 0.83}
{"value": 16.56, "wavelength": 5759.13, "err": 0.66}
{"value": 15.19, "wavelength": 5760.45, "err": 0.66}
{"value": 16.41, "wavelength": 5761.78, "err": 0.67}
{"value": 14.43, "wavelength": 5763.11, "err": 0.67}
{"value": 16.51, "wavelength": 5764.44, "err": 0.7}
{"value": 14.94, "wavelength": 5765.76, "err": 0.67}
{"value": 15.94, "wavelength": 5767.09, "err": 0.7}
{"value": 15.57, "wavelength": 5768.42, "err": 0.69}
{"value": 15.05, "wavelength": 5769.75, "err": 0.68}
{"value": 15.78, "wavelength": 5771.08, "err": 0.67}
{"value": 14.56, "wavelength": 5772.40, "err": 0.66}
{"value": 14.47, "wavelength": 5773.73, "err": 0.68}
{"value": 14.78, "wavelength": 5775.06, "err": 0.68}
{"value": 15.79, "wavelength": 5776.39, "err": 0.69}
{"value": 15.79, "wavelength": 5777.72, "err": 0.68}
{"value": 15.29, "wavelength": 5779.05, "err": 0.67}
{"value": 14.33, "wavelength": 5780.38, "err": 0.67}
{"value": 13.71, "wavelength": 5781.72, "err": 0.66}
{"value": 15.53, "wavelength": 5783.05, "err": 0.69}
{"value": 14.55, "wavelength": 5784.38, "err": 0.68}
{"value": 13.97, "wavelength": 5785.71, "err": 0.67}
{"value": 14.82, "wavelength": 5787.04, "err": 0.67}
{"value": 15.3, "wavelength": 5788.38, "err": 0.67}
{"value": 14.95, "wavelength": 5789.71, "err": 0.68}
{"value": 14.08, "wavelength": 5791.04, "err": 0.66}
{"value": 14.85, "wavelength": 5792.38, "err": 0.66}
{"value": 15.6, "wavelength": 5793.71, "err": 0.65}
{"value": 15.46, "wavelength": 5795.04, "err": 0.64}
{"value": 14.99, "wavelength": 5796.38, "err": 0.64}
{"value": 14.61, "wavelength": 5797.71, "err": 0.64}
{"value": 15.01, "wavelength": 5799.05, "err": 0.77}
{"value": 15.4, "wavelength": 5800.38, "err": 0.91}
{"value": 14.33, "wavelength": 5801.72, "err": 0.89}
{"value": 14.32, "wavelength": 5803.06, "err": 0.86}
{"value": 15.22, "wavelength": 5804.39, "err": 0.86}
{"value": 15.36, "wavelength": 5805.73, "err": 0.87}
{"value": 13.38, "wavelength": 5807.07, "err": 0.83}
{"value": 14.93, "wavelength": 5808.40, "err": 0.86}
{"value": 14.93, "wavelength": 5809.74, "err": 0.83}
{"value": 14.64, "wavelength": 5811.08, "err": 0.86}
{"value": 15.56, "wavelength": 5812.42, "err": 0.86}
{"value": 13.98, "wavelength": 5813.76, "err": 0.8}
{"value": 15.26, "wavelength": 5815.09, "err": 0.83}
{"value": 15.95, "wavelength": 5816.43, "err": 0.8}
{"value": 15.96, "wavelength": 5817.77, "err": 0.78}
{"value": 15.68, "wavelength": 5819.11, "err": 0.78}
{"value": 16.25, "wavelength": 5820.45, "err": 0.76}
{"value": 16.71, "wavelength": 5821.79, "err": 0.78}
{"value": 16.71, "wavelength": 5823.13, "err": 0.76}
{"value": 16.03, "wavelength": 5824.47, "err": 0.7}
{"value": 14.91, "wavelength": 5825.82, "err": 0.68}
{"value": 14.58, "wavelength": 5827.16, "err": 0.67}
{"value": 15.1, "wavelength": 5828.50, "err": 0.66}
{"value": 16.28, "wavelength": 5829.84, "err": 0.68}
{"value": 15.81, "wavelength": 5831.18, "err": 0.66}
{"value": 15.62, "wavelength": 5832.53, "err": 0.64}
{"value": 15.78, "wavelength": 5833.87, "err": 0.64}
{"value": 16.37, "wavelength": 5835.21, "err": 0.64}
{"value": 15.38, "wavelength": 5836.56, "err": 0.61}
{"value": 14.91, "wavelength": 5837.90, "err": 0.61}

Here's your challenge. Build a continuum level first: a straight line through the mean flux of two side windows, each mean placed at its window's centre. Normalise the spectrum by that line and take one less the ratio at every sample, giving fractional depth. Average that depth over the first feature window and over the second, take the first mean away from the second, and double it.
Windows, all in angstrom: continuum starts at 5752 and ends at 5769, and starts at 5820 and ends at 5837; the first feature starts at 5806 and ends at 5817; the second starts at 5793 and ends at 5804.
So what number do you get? -0.024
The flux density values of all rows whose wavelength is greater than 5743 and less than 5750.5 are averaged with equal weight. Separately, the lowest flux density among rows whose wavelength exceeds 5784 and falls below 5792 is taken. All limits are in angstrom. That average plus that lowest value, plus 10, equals 40.0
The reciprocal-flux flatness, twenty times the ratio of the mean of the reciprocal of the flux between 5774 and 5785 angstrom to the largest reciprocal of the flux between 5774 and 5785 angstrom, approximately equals 18.4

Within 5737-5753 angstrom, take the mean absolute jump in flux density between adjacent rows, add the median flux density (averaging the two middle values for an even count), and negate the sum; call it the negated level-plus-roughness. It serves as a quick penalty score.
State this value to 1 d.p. -17.2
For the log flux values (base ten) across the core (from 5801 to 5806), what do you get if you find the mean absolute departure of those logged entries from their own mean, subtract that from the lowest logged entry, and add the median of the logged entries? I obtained 2.31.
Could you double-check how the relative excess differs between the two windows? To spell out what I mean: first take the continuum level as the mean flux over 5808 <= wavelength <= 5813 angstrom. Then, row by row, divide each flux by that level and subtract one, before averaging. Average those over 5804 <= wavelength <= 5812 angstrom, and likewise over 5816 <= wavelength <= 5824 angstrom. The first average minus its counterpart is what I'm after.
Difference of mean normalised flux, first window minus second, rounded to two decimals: -0.10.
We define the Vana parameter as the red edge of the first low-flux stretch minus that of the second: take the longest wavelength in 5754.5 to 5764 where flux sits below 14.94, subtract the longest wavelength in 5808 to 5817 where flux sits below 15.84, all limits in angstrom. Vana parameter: -52.0 angstrom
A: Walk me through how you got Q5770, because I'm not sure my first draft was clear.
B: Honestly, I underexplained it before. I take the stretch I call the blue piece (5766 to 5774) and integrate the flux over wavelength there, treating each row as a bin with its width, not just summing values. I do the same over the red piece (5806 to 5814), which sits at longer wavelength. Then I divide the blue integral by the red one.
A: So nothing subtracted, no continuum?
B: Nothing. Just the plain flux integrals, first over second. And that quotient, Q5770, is 1.04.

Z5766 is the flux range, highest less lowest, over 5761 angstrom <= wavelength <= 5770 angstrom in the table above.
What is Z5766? 2.1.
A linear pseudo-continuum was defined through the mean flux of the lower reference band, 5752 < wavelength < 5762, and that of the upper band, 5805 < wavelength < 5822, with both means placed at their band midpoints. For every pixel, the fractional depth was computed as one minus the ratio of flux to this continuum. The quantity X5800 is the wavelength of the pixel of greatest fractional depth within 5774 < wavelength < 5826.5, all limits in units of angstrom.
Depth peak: 5807.07 angstrom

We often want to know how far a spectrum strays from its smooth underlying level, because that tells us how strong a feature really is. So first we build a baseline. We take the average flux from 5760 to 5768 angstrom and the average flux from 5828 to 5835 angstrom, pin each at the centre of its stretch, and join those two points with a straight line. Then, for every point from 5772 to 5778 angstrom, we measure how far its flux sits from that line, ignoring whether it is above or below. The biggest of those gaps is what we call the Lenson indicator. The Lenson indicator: 1.1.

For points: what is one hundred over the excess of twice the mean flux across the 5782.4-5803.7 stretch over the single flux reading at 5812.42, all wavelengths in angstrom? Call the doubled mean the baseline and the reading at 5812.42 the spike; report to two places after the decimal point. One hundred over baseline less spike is 7.06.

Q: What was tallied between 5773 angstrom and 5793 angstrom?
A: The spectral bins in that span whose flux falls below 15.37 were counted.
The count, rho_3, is 12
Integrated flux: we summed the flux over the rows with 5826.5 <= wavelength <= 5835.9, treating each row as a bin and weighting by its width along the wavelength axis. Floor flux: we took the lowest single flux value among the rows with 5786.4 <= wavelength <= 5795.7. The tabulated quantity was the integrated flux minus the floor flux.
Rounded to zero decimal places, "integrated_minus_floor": 133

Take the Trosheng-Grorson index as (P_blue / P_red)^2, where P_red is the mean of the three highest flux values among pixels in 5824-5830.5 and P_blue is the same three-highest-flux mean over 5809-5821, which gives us 1.03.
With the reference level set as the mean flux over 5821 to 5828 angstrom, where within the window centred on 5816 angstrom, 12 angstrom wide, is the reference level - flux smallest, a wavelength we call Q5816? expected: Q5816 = 5821.79 angstrom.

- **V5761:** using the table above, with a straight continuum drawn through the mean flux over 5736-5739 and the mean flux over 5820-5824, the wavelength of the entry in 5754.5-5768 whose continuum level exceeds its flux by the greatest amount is 5763.11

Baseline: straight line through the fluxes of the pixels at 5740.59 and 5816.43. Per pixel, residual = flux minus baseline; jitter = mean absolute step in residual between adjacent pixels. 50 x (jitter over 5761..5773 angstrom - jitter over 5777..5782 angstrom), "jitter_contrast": 23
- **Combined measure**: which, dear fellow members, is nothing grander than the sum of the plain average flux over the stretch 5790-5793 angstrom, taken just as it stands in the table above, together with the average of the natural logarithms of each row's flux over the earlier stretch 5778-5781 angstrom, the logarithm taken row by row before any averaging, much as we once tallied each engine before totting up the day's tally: 17.2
